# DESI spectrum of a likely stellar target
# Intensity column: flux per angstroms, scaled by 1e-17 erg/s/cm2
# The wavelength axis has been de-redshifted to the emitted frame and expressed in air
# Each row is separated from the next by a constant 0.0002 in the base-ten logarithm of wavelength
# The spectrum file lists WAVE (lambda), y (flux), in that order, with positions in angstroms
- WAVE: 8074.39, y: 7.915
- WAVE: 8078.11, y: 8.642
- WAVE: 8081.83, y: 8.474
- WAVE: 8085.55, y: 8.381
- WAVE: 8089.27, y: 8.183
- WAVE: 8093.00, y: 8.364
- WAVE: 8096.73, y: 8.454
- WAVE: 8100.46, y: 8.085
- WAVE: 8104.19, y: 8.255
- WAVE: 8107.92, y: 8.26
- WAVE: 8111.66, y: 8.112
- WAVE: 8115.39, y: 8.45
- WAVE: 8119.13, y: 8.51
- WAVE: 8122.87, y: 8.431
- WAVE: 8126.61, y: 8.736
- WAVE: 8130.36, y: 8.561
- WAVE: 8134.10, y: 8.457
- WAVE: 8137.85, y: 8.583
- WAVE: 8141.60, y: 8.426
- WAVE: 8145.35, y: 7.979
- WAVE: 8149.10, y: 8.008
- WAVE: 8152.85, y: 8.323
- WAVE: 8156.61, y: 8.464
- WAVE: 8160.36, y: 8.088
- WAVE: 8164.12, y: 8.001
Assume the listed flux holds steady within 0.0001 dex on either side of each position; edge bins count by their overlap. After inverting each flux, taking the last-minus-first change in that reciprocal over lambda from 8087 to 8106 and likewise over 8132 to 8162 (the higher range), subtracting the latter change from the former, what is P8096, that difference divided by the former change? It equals 6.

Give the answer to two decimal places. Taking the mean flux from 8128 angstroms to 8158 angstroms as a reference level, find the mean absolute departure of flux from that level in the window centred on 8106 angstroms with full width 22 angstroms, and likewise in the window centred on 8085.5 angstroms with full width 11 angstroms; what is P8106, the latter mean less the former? -0.04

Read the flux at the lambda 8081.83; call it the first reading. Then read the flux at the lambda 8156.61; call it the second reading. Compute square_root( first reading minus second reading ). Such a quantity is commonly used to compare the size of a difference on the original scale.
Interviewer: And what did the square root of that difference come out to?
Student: 0.10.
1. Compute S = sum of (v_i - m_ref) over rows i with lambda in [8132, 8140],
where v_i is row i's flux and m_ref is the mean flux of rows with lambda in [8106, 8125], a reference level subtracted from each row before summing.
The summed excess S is 0.3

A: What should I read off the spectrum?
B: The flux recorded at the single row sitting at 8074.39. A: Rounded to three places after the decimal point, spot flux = 7.915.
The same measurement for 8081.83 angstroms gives 8.474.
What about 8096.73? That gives 8.454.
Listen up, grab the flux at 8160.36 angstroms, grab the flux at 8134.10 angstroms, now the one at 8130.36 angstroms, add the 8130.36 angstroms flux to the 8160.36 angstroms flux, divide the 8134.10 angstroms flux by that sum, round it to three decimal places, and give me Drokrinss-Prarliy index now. 0.508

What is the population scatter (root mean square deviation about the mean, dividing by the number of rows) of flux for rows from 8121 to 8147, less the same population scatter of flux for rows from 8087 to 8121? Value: 0.072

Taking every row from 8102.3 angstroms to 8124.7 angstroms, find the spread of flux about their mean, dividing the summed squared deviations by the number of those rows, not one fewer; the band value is 0.138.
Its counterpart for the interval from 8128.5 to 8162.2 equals 0.222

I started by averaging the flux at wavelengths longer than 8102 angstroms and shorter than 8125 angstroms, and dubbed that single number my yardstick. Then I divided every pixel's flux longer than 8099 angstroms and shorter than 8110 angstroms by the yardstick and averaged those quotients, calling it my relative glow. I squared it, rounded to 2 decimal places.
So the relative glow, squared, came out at 0.97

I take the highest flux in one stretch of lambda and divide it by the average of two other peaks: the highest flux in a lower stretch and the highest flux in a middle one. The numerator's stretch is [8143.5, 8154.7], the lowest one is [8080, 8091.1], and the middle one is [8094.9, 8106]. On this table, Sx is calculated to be 0.98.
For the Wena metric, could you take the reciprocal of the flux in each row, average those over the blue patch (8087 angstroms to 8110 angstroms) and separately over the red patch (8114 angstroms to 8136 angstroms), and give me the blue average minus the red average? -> 0.0037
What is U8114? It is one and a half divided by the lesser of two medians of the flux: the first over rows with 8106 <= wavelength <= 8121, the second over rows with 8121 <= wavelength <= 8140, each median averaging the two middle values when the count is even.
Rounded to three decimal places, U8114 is 0.180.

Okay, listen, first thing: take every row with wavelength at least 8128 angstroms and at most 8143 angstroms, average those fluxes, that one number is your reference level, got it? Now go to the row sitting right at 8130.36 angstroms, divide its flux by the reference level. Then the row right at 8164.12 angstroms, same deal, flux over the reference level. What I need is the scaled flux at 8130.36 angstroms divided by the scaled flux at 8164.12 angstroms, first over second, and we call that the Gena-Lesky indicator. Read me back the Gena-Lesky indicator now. 1.07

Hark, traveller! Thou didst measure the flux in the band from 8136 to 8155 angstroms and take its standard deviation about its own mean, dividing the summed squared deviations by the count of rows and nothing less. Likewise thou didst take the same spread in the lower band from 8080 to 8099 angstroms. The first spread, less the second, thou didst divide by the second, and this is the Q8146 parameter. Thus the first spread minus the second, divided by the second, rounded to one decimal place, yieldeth 1.3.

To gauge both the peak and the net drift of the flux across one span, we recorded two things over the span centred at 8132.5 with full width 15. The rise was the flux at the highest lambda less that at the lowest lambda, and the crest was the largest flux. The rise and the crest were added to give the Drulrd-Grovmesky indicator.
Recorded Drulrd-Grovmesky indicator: 8.6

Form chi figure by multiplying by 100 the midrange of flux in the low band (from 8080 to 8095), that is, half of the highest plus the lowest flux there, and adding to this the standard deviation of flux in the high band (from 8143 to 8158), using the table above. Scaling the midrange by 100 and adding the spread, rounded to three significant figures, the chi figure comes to 833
